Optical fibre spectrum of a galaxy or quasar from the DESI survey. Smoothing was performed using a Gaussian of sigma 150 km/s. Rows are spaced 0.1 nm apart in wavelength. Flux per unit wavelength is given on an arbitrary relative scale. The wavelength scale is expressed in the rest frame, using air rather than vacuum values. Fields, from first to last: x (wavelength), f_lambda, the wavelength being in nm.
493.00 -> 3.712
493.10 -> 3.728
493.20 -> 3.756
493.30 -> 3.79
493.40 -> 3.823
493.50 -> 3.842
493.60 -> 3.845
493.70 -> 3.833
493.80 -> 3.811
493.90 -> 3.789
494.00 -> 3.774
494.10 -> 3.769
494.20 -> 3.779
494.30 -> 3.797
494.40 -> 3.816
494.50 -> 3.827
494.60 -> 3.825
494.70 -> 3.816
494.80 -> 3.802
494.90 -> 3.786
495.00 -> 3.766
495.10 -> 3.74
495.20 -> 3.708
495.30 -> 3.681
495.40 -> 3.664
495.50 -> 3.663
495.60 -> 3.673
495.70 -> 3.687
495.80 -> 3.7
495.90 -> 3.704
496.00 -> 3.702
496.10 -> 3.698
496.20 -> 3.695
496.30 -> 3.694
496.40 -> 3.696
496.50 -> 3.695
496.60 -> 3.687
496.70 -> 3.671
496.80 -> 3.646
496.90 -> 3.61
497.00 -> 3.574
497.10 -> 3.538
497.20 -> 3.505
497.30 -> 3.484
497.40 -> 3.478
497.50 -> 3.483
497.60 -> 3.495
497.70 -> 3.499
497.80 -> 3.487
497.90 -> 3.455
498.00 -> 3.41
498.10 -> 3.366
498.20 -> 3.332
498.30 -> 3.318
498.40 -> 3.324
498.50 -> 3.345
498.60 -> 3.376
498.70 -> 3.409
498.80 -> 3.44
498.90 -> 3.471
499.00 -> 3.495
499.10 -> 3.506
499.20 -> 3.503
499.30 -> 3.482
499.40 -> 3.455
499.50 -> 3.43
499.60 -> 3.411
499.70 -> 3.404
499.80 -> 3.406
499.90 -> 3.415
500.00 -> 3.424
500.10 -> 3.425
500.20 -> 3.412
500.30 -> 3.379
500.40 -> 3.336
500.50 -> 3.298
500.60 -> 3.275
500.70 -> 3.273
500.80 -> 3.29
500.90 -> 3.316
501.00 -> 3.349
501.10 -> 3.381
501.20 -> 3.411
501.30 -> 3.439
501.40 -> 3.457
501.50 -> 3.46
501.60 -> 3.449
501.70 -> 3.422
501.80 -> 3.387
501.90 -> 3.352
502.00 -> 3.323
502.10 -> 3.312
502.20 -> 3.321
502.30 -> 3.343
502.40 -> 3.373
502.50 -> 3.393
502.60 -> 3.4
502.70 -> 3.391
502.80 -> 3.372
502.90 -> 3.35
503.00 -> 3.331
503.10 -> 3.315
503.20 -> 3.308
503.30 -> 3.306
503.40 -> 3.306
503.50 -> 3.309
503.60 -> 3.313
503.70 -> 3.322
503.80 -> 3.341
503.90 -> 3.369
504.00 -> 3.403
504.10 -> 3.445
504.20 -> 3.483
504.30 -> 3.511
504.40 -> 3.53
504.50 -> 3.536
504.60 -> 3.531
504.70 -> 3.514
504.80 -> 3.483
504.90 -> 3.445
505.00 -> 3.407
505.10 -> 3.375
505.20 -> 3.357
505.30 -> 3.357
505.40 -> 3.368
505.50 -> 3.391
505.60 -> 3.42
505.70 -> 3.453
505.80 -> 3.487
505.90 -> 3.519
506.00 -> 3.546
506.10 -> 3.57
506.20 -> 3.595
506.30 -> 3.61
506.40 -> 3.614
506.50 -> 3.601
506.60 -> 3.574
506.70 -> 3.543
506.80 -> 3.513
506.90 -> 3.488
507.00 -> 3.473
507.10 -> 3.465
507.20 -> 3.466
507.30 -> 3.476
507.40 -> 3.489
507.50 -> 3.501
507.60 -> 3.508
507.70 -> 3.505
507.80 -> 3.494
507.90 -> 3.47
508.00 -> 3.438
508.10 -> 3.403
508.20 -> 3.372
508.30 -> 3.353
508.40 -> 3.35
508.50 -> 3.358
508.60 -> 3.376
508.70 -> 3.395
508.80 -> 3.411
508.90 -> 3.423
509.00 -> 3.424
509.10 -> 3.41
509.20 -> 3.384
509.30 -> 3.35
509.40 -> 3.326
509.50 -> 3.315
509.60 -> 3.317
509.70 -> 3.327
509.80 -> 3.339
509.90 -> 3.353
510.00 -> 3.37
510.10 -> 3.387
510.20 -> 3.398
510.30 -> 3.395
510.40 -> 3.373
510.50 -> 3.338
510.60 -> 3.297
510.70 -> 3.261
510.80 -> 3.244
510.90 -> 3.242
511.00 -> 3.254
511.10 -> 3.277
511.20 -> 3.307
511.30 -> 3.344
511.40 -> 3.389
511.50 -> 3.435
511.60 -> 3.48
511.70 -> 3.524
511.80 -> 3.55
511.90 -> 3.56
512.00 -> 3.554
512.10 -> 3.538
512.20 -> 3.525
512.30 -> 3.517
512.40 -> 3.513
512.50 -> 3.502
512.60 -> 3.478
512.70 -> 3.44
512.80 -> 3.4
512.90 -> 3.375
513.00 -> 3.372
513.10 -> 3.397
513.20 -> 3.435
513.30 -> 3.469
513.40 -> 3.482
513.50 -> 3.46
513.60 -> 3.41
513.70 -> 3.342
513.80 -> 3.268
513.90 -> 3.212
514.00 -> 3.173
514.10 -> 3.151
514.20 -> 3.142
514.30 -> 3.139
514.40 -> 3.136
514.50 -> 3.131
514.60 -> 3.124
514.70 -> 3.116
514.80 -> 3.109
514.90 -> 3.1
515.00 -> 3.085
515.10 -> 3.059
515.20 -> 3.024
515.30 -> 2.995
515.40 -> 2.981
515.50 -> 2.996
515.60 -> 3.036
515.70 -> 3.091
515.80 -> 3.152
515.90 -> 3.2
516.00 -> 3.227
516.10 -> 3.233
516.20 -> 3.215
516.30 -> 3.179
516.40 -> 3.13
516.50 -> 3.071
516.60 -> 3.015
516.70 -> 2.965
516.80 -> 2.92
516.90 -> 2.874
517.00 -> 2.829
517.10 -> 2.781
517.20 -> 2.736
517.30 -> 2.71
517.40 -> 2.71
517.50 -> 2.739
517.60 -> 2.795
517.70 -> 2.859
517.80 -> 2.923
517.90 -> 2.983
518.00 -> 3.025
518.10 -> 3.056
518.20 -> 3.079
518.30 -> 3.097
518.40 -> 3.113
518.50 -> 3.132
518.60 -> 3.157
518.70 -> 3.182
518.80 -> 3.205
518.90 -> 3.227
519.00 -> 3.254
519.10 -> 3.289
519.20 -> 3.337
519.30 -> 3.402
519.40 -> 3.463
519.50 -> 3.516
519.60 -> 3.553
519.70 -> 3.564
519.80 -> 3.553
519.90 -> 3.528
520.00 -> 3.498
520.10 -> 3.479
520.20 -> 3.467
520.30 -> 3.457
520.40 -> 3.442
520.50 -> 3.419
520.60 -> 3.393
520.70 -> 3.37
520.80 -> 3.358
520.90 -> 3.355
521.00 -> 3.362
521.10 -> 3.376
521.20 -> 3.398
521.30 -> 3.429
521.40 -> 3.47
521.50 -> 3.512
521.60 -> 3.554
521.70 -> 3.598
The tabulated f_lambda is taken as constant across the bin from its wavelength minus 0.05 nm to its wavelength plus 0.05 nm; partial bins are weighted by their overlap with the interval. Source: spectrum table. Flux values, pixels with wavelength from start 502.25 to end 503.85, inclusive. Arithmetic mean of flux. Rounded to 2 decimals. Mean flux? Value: 3.34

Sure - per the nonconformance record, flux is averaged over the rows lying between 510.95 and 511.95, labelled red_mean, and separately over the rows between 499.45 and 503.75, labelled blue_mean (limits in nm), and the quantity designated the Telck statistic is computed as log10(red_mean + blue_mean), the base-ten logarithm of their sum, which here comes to 0.831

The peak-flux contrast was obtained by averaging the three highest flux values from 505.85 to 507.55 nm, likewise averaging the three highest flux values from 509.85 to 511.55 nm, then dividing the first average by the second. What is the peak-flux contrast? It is 1.06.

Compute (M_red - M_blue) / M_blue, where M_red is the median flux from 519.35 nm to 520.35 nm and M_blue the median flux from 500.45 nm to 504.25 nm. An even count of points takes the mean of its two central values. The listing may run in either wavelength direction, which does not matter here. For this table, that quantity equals 0.05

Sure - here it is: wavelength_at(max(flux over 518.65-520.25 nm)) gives 519.70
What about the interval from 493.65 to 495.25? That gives 493.70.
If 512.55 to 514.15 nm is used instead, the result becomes 513.40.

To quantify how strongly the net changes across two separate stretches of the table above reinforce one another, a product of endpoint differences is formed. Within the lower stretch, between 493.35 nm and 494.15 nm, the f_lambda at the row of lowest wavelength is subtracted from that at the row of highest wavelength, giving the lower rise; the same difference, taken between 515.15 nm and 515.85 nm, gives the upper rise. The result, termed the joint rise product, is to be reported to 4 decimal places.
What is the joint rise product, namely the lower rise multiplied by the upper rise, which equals -0.0069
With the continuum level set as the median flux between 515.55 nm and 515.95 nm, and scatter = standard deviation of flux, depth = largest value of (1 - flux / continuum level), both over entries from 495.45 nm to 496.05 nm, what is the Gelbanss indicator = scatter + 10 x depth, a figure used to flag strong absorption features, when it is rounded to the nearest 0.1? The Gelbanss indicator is -1.7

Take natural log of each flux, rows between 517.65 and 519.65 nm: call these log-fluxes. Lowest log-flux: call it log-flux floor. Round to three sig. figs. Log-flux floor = 1.05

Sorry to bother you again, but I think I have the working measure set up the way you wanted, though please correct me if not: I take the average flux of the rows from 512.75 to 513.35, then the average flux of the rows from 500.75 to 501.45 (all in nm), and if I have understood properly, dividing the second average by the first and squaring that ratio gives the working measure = 0.98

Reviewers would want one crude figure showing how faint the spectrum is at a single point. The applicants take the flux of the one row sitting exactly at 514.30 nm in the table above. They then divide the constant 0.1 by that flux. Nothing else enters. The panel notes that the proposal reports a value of 0.0319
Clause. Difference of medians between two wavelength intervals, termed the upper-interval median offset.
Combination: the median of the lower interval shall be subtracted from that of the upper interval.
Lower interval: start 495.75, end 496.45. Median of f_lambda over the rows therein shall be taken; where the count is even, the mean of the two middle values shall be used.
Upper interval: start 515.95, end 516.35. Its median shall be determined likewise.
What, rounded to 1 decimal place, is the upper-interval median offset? -0.5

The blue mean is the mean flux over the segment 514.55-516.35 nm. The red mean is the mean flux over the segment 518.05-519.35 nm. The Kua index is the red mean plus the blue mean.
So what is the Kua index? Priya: 6.301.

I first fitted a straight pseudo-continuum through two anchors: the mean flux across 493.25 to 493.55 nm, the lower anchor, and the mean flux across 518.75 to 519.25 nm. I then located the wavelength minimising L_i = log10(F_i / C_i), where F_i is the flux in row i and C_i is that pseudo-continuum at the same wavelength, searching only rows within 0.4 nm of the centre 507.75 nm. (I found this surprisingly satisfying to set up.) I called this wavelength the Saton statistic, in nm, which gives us 508.10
